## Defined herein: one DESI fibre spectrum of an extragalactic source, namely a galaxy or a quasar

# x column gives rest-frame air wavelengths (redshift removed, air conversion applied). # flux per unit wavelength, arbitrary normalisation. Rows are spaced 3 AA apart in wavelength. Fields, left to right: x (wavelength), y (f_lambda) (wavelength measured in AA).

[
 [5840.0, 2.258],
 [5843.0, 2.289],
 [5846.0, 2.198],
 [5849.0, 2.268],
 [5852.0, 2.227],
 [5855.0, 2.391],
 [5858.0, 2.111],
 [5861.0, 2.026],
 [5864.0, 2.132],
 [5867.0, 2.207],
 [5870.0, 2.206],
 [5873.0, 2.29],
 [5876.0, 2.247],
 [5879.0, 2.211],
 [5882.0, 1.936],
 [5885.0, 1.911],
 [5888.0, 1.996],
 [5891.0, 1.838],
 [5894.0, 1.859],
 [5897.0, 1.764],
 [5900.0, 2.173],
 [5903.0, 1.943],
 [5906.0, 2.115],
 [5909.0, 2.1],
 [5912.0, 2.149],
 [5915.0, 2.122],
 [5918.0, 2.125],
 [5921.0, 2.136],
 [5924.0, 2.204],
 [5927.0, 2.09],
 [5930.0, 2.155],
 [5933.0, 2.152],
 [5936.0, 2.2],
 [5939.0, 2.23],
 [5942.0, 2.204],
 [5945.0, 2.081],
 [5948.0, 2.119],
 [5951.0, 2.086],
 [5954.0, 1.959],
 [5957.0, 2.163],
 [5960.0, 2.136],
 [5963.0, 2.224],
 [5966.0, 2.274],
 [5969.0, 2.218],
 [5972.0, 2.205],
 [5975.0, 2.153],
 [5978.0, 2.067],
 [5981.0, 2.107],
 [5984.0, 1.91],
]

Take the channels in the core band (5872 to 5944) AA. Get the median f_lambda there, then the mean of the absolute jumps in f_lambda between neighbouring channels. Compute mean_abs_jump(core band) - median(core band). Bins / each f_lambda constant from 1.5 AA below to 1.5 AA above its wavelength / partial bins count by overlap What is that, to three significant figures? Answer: -2.04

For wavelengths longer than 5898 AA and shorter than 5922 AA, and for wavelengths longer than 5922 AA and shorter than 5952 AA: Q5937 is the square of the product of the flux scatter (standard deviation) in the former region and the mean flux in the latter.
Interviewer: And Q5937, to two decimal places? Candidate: 0.02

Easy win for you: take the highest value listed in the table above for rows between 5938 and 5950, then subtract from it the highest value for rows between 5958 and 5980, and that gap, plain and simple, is -0.044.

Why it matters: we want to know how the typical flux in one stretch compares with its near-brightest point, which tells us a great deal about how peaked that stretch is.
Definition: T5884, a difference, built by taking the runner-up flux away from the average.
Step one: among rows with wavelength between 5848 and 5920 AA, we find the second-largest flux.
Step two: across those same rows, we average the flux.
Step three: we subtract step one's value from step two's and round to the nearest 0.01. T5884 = -0.19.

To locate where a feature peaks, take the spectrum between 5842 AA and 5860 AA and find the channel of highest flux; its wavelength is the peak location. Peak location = 5855.0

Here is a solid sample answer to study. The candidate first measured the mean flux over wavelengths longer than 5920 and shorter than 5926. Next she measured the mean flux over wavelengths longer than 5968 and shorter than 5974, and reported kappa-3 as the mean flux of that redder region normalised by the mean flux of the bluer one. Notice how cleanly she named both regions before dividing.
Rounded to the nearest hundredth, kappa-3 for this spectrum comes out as 1.02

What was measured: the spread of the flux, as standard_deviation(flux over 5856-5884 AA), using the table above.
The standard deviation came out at 0.11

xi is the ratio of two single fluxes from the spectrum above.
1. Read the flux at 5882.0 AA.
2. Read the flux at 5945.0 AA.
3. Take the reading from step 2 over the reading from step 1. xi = 1.07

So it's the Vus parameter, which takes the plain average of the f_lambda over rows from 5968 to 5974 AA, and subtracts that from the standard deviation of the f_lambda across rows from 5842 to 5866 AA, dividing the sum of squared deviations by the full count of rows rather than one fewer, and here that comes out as -2.10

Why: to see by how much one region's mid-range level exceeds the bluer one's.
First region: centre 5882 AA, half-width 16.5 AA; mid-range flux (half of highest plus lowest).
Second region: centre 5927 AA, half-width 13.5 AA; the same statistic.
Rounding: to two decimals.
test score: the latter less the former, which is 0.13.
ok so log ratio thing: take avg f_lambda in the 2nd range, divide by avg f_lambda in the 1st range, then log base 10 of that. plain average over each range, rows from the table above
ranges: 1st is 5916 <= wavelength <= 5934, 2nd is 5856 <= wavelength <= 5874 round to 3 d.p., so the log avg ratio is 0.004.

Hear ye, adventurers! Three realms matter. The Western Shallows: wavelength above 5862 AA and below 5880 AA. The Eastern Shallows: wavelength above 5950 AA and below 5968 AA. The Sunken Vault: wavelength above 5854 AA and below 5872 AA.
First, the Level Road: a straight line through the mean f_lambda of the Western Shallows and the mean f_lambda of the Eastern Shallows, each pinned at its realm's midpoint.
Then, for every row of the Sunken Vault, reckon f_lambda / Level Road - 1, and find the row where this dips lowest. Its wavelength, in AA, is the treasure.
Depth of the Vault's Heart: 5861.0 AA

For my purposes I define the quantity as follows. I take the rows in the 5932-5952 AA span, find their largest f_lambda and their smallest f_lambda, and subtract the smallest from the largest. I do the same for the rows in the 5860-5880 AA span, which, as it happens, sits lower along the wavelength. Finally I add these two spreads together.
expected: 0.41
